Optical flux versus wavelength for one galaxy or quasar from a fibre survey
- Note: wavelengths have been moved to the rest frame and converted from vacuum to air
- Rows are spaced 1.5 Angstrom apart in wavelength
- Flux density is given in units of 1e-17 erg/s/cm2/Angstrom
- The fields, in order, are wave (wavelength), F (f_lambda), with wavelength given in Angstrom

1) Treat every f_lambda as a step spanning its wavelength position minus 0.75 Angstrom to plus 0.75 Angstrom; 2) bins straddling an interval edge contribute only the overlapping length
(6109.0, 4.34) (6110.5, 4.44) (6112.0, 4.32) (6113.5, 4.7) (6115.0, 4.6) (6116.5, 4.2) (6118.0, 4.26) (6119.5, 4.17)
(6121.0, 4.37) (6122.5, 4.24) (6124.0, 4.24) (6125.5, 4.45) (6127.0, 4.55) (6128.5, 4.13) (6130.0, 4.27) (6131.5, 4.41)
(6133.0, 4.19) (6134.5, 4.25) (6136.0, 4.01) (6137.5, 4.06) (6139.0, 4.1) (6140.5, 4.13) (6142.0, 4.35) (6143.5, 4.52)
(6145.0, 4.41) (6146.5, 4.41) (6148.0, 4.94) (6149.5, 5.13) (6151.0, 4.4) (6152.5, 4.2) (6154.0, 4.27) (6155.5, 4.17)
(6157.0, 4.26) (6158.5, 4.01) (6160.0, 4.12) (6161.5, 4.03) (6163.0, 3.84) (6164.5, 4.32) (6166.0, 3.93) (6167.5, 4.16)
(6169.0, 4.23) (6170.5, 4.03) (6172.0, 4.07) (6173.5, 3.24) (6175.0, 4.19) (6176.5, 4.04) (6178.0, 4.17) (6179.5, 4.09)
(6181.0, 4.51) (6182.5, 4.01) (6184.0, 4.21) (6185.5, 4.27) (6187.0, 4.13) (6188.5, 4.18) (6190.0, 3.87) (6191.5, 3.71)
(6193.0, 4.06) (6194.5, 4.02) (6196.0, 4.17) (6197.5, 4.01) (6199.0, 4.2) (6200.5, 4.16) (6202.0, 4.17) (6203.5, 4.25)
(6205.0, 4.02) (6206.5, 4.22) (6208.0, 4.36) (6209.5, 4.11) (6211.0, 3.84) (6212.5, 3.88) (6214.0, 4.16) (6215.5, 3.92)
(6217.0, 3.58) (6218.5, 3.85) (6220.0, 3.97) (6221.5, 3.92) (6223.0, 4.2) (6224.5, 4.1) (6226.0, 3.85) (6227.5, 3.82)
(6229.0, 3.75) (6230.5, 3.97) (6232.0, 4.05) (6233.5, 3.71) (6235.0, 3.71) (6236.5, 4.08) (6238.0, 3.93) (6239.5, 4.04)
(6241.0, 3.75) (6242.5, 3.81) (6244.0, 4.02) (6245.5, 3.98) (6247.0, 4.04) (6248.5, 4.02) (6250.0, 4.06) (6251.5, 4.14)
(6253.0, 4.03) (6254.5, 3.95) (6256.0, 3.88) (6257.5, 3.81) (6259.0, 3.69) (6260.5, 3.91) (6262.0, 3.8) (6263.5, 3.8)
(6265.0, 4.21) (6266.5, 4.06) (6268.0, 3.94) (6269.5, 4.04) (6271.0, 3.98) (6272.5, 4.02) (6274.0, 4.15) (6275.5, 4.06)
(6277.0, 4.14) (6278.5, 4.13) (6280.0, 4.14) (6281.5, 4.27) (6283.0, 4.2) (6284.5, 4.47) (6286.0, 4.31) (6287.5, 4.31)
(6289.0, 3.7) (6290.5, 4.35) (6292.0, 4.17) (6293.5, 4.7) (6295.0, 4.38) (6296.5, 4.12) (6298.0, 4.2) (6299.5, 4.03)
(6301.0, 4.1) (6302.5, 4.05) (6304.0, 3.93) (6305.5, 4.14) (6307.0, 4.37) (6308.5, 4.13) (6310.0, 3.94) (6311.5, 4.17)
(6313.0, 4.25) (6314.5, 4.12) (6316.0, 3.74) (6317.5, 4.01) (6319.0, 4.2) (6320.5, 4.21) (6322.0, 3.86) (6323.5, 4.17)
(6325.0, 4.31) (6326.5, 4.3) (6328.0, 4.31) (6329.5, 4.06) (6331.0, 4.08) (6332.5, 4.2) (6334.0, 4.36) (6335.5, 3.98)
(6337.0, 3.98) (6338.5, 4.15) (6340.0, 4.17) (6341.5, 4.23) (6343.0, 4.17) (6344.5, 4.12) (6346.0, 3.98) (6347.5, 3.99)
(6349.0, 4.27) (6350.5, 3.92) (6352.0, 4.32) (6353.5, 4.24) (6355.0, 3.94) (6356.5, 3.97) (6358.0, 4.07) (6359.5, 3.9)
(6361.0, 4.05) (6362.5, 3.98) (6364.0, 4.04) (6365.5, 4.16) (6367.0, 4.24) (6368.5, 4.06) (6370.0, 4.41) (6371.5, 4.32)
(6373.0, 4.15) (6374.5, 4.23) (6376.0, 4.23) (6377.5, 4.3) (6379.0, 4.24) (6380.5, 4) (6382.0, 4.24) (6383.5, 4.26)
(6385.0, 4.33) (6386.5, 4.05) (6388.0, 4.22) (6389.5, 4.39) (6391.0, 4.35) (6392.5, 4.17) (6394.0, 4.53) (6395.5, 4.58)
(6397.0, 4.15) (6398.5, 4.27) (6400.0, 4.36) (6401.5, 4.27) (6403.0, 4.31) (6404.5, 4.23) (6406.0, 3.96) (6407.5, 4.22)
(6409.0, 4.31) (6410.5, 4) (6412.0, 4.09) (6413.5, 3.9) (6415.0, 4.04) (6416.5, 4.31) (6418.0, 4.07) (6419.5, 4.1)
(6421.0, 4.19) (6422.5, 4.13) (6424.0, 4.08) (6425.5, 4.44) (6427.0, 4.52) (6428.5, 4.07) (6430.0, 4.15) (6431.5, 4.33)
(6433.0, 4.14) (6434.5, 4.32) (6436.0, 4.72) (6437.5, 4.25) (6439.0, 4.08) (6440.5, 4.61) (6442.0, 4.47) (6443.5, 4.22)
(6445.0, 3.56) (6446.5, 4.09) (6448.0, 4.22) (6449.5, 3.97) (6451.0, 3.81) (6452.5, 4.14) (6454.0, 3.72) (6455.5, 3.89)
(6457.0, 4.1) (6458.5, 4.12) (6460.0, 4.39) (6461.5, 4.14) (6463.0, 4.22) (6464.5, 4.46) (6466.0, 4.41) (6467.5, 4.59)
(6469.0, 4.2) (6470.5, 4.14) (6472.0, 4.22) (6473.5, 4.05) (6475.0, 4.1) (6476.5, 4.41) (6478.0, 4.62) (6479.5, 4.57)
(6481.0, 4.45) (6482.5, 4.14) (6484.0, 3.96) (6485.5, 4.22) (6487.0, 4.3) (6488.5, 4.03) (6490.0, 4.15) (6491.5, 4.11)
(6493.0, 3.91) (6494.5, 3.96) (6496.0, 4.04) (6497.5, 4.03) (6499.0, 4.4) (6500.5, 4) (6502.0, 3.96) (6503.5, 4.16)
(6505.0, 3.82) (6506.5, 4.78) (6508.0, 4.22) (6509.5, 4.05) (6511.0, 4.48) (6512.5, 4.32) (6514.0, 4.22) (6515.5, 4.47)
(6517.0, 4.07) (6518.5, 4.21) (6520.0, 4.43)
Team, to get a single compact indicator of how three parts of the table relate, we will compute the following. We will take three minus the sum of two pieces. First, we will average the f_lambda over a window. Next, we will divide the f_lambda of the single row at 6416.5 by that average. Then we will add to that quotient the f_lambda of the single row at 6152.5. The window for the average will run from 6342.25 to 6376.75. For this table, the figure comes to -2.25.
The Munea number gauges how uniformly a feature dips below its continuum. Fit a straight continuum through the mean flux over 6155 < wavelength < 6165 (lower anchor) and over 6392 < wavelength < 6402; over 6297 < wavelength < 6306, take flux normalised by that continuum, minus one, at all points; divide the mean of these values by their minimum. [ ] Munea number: 0.53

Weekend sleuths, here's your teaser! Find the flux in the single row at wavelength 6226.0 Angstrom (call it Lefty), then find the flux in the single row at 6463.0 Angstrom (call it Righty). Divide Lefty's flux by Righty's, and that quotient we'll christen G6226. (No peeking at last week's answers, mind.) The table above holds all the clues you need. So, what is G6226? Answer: 0.91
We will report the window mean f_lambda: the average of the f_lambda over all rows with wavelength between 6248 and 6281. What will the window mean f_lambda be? 4.00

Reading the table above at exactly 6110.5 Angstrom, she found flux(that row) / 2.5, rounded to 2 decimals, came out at 1.78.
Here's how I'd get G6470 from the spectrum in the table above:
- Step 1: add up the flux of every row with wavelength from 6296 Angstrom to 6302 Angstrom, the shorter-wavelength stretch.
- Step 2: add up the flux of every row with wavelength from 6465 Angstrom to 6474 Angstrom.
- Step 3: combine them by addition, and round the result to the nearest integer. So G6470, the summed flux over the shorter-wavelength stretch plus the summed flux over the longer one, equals 42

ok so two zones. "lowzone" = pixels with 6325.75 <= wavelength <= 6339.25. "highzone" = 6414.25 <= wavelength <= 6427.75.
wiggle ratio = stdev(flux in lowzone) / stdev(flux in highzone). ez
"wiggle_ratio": 0.82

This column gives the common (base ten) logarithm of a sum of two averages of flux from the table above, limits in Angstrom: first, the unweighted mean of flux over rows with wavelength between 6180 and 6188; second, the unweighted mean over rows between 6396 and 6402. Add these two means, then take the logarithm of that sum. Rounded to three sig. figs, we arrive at 0.929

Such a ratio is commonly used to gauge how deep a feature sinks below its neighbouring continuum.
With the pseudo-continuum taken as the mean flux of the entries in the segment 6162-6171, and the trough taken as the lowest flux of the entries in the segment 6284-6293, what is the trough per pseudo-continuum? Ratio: 0.906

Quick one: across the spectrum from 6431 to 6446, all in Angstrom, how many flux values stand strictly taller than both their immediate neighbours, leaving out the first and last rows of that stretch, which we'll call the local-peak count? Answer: 2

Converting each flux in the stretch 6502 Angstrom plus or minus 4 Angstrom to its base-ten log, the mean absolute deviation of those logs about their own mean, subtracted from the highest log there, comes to 0.626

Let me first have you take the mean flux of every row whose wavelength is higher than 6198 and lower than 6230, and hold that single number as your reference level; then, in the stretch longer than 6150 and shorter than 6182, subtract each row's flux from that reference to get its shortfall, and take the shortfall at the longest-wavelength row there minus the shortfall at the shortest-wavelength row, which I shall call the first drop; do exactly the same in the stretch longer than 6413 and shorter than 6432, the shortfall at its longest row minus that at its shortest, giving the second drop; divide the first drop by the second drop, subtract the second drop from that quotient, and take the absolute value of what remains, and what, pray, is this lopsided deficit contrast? 0.69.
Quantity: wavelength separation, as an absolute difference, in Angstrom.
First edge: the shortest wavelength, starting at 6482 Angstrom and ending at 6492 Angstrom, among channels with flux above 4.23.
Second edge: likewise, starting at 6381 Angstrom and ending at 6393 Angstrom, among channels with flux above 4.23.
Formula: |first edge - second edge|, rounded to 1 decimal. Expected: 105.0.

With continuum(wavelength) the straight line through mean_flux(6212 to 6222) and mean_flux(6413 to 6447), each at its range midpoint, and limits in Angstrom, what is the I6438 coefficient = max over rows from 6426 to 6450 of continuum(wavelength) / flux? 1.19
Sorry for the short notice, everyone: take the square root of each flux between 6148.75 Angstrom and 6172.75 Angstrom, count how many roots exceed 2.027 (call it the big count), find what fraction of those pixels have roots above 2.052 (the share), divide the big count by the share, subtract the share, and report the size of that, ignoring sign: 26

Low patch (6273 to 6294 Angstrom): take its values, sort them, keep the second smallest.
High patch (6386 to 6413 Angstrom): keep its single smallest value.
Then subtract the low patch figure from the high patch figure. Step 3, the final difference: -0.1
